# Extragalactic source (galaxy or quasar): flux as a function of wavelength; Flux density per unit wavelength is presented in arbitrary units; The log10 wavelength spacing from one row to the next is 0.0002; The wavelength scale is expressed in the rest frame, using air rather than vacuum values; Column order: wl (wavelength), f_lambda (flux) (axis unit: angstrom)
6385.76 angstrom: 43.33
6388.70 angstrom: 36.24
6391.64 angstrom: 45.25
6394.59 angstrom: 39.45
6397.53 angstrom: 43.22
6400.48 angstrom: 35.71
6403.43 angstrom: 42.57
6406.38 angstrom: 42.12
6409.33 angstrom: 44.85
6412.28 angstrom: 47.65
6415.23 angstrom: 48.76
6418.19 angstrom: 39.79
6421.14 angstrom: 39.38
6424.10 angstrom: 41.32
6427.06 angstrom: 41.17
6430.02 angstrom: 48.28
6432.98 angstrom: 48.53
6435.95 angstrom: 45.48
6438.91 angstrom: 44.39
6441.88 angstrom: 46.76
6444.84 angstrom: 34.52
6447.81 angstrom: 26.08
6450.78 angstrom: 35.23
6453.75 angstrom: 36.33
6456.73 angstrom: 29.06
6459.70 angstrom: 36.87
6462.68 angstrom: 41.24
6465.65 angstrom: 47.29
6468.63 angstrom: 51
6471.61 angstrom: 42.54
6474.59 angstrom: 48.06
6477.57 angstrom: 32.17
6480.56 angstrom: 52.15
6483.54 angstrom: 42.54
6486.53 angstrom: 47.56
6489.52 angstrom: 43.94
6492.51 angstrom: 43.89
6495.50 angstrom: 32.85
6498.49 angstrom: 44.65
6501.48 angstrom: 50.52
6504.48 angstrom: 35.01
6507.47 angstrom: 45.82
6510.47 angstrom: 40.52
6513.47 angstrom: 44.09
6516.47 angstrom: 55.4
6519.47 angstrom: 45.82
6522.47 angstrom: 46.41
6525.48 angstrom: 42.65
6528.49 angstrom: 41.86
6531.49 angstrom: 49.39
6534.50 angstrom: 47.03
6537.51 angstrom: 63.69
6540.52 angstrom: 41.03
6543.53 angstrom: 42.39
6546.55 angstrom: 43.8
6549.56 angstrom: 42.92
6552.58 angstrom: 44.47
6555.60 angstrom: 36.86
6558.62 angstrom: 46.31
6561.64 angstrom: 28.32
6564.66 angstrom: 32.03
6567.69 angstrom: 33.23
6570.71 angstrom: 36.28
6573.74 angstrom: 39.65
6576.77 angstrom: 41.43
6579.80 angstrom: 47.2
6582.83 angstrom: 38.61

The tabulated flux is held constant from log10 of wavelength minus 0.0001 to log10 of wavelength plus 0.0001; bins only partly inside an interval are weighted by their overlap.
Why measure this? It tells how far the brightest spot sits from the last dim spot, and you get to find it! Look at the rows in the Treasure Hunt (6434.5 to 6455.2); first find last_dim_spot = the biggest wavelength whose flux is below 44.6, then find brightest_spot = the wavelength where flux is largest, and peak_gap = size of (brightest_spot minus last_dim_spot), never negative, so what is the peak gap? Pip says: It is 11.9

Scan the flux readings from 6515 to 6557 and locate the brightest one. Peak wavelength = 6537.51 angstrom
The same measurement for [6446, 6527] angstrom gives 6516.47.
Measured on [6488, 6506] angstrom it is 6501.48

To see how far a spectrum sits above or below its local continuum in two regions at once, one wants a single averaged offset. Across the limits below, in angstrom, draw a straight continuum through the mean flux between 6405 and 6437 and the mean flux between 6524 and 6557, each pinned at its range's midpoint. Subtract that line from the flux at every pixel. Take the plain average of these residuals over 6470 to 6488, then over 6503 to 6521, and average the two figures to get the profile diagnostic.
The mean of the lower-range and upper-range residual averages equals -0.5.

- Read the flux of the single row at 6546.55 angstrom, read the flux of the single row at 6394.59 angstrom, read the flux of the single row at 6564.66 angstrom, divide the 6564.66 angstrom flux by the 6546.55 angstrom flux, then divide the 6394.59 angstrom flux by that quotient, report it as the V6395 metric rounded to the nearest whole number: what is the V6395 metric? 54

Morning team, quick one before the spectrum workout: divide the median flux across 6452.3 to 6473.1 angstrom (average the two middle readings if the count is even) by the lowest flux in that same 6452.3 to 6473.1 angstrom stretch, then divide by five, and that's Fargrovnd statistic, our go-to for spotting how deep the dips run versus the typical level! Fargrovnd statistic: 0.28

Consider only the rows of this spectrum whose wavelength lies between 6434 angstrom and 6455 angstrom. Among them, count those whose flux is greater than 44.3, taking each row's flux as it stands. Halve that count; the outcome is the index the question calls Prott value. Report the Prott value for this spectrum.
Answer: 1.50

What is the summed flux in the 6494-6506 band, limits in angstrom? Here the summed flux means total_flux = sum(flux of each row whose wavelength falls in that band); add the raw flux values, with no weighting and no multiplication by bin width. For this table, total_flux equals 163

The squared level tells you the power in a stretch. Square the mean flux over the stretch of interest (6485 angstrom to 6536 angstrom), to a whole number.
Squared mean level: 1985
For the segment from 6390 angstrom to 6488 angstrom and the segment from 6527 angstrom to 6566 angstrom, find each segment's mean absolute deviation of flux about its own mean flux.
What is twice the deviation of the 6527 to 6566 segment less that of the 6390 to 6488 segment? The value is 6.3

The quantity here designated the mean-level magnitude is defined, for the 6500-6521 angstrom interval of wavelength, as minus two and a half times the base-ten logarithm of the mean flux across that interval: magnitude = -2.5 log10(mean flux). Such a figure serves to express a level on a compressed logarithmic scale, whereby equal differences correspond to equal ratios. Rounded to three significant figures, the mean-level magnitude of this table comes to -4.14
